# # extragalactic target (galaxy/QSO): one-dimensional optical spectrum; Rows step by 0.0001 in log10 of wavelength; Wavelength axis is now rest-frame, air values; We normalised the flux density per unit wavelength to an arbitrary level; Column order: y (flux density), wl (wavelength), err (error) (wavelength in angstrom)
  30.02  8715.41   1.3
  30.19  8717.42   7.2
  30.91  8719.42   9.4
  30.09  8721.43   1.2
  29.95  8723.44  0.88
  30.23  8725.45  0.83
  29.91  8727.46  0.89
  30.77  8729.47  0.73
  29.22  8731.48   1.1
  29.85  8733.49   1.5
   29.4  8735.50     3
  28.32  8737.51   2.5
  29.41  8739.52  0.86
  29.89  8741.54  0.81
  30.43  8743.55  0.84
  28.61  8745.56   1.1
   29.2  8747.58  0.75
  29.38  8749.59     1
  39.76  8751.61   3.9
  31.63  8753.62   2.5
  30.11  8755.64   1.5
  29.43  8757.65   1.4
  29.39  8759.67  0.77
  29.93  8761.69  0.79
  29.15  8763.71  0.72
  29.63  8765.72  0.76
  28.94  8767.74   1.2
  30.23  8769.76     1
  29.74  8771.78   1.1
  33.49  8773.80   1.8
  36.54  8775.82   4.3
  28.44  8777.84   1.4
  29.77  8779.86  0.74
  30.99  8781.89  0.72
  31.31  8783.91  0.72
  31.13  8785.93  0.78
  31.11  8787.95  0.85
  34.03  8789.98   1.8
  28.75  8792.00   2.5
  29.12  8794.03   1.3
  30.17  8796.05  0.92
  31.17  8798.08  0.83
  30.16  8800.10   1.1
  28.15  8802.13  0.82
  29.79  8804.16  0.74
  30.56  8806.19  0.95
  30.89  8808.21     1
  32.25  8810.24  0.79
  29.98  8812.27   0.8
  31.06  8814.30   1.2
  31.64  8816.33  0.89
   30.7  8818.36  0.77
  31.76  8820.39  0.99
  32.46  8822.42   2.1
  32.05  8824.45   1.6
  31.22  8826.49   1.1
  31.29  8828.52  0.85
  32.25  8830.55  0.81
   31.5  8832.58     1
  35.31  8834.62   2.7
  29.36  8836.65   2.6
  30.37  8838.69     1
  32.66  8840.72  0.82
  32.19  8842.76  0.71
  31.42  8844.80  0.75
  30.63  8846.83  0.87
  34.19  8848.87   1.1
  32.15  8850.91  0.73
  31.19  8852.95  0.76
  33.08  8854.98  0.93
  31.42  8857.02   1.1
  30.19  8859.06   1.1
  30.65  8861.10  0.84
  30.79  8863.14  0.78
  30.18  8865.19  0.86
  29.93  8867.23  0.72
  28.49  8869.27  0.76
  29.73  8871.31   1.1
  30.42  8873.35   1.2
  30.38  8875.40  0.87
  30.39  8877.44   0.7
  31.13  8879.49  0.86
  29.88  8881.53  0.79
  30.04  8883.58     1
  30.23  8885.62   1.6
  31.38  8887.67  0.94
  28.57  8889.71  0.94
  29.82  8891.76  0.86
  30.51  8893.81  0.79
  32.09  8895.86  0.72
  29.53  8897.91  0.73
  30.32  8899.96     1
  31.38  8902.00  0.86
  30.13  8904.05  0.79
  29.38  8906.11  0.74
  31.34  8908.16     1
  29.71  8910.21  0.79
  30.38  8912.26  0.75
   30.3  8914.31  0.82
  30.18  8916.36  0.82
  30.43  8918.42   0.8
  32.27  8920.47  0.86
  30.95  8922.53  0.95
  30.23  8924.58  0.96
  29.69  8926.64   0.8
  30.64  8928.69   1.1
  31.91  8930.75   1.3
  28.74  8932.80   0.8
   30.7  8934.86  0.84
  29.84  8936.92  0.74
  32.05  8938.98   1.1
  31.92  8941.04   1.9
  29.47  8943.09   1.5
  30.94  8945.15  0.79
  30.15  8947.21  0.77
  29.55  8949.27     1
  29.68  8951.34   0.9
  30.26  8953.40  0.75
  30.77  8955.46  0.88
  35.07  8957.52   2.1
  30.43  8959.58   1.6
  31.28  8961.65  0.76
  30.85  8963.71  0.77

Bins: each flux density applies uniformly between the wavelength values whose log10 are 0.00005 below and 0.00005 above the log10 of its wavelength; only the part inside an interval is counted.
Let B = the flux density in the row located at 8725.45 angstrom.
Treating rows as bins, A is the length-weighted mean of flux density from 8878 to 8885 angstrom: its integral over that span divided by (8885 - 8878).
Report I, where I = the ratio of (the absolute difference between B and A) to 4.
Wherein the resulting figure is 0.03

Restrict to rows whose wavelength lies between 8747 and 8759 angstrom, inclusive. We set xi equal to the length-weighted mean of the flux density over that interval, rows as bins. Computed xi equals 31.6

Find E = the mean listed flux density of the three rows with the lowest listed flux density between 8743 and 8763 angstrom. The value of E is 29.1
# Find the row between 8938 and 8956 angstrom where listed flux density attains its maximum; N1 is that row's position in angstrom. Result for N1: 8938.98 angstrom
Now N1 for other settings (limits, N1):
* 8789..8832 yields 8789.98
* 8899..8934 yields 8920.47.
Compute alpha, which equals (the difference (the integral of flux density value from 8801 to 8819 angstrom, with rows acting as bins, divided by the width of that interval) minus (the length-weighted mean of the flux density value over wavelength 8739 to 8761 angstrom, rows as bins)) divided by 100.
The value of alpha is -0.001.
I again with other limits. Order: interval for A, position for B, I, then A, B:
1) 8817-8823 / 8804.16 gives 0.45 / 31.6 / 29.79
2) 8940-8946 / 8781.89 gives 0.05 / 30.8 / 30.99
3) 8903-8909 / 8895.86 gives 0.47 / 30.2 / 32.09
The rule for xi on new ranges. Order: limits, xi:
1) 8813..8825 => 31.6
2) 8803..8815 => 30.7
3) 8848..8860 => 32.0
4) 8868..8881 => 30.1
